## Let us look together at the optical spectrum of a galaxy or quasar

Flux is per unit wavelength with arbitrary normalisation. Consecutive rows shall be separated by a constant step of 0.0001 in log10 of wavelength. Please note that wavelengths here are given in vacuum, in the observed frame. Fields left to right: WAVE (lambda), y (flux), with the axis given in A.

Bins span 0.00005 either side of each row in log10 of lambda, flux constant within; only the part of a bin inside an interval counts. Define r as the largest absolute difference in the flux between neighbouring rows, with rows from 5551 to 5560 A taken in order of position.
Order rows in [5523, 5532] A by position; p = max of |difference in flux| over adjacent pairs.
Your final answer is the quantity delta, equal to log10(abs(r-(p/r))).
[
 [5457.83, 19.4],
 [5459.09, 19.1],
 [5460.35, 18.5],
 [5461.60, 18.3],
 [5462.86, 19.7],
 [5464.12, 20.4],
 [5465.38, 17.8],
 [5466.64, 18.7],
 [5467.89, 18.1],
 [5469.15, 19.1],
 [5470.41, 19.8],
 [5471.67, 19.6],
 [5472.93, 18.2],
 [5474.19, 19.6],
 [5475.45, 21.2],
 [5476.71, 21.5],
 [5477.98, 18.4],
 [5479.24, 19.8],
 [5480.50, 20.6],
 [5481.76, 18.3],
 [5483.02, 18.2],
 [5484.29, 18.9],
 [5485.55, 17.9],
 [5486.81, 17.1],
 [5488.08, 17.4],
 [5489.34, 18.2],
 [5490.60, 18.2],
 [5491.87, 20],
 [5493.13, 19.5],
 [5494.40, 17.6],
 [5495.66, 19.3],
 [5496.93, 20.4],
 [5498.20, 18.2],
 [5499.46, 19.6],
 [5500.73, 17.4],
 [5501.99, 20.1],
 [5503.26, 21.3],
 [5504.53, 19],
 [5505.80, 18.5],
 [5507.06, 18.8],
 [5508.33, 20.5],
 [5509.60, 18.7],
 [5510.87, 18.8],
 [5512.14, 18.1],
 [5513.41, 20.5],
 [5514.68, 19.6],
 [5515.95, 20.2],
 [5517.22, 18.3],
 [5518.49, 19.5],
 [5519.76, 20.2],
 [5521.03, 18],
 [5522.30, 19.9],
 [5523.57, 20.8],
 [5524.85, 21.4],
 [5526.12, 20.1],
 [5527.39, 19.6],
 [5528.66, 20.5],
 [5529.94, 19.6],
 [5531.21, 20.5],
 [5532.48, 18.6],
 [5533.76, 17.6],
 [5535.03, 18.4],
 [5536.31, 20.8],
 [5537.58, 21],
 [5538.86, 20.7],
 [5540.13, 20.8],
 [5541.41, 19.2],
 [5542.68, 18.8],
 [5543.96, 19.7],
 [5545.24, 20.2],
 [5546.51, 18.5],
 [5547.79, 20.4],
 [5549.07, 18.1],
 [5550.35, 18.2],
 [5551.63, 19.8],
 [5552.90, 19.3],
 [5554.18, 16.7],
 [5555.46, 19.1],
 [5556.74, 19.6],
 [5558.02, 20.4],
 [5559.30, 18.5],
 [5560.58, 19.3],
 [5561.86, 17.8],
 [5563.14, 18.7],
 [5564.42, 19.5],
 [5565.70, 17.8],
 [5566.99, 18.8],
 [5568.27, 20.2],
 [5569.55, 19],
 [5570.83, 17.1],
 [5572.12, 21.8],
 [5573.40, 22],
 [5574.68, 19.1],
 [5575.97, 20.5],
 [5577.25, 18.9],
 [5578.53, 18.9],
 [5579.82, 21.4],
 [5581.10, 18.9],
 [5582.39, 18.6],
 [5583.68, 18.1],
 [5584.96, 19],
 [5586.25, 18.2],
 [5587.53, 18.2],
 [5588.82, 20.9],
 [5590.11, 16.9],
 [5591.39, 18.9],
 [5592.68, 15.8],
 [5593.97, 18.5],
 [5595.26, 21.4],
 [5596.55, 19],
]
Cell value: 0.32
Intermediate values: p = 1.3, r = 2.6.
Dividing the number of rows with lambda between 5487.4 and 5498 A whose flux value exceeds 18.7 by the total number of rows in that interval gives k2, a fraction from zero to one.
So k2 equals 0.50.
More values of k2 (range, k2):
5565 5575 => 0.75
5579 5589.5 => 0.50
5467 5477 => 0.75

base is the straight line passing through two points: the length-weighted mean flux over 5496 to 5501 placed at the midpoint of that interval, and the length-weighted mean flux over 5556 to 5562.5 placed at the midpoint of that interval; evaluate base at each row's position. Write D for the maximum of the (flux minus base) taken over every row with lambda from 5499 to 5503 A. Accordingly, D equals 1.1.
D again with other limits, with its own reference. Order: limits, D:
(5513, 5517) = 1.5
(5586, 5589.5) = 1.7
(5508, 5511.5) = 1.5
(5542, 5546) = 1.1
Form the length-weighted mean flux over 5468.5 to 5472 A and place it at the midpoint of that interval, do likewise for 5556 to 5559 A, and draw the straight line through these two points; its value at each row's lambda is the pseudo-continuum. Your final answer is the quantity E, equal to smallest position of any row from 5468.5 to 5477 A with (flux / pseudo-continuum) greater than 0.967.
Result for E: 5469.15 A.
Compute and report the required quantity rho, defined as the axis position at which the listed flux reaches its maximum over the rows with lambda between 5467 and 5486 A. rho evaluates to 5476.71 A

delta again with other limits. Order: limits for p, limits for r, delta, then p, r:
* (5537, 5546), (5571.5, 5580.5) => 0.37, 1.6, 2.9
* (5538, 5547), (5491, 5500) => 0.15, 1.7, 2.2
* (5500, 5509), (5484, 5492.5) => -0.52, 2.7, 1.8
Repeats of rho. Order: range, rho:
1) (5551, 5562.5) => 5558.02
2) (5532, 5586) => 5573.40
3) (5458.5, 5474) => 5464.12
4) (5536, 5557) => 5537.58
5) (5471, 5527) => 5476.71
